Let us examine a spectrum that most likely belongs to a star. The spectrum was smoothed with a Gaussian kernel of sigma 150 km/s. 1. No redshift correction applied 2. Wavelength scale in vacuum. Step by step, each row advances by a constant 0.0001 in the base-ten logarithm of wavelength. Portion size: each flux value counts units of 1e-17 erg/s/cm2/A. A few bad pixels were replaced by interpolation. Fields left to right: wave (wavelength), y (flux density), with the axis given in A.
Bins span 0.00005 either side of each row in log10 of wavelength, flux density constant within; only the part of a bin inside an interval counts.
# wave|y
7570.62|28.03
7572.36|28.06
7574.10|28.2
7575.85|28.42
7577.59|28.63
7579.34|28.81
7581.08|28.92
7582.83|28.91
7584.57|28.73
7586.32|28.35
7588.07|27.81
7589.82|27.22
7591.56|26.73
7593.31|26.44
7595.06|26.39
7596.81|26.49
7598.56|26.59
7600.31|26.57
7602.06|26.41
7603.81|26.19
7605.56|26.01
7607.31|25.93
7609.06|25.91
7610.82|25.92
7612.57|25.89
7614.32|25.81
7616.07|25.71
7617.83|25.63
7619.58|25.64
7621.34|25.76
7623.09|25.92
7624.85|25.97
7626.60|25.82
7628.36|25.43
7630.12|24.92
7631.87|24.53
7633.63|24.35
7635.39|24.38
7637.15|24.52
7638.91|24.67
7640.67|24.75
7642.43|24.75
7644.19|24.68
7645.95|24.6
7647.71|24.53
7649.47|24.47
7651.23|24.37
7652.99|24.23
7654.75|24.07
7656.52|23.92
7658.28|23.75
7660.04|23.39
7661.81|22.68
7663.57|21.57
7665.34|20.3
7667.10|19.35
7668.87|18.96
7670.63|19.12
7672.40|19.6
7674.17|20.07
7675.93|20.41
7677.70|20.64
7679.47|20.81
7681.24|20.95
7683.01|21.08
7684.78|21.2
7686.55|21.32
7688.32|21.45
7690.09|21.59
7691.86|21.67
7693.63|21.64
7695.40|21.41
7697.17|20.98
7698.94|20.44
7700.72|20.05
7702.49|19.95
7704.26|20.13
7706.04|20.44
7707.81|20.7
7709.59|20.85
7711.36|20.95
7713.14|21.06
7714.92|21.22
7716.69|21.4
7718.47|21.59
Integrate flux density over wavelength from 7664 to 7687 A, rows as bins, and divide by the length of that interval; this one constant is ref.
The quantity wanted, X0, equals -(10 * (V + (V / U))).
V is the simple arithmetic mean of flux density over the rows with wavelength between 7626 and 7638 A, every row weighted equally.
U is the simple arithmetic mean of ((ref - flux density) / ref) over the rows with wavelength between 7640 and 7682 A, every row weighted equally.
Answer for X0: 2226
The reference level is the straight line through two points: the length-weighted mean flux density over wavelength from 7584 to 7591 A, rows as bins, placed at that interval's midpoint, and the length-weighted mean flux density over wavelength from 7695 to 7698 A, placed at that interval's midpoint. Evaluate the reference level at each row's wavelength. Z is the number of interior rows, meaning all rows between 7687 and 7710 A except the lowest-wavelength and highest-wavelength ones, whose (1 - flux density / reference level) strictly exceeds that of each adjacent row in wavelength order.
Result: 1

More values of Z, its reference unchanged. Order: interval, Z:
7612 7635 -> 0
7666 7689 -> 1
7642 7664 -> 0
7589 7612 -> 2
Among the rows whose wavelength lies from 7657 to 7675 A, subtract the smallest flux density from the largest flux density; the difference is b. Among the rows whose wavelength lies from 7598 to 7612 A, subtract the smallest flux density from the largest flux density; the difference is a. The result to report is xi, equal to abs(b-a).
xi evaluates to 4.1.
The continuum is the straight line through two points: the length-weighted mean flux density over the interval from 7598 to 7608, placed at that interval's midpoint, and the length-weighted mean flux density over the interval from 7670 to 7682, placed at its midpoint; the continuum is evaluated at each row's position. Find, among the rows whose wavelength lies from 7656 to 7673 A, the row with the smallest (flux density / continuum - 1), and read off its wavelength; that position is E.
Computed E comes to 7668.87 A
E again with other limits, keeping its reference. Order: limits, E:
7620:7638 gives 7633.63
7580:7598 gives 7593.31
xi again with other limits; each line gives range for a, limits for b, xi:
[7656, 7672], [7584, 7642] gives 0.6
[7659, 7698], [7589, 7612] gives 3.1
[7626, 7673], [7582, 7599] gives 4.3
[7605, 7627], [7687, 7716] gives 1.3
